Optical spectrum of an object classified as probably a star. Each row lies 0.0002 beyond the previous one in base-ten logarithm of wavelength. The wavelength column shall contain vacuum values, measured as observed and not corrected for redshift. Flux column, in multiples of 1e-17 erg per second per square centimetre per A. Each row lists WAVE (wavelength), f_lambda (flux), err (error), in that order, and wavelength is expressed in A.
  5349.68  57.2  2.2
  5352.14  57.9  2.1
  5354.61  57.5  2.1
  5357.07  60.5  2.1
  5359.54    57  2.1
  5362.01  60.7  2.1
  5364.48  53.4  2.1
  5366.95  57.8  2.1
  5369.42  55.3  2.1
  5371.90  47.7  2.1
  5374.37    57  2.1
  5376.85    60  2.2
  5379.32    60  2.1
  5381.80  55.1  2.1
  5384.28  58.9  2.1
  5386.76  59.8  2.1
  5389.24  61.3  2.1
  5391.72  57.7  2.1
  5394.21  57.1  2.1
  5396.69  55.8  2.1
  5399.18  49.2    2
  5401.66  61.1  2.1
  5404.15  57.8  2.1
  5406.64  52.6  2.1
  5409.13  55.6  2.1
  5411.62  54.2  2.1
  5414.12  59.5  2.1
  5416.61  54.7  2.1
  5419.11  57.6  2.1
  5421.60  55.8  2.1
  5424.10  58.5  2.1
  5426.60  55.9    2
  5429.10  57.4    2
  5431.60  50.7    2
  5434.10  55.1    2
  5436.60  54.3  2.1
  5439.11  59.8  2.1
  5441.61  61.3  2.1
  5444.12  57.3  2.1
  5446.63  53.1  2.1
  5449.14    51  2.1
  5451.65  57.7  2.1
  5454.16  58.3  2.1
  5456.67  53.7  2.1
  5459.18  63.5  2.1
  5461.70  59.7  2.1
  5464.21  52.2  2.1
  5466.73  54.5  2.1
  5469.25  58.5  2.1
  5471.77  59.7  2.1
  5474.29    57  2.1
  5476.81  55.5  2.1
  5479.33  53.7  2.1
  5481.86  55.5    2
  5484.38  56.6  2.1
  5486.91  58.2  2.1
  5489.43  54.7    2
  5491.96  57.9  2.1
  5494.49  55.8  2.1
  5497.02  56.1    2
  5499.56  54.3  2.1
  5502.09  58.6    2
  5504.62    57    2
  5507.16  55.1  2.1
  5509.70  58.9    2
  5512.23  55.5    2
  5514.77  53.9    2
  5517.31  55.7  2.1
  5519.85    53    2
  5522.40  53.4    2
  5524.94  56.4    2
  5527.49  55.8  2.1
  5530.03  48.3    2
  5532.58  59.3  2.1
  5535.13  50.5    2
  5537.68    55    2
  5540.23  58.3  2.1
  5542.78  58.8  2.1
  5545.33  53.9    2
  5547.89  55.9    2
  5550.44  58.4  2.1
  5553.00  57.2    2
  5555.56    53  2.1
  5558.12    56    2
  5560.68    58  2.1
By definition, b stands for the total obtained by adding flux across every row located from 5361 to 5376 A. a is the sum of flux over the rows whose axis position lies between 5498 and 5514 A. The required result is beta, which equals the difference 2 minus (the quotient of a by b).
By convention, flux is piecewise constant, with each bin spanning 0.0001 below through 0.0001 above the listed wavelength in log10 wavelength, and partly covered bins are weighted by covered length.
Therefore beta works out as 0.98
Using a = 339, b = 332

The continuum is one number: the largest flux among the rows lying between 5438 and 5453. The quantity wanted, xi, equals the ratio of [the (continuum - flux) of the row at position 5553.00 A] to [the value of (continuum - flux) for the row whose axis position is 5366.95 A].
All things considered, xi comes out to 1.2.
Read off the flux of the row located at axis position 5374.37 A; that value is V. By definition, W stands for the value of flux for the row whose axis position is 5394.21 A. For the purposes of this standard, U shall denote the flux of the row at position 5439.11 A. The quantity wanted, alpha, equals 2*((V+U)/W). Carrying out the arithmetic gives 4.09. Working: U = 59.8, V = 57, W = 57.1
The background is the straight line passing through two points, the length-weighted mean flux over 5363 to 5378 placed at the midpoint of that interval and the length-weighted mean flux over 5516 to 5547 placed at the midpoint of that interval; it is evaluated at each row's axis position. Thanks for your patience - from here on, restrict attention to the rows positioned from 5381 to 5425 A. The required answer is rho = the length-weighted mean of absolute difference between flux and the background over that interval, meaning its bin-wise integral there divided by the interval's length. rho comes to 2.8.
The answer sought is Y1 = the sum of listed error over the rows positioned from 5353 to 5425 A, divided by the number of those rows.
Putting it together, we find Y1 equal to 2.10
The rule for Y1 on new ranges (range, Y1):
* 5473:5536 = 2.05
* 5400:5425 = 2.10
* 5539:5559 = 2.05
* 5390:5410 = 2.09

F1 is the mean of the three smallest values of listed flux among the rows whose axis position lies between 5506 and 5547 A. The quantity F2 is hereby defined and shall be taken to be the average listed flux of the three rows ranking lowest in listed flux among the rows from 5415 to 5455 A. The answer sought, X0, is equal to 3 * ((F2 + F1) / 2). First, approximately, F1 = 50.6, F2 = 51.6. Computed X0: 153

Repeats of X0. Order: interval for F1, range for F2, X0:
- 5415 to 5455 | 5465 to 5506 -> 159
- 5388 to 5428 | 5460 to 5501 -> 158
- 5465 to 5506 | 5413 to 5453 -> 159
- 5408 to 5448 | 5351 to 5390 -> 157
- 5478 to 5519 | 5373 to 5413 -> 159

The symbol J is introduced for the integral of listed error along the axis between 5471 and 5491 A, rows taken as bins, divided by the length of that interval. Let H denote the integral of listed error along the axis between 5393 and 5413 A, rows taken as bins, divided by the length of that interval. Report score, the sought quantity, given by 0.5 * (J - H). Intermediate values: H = 2.09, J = 2.08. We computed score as -0.006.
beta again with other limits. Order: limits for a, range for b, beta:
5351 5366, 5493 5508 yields 0.97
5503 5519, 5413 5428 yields 1.02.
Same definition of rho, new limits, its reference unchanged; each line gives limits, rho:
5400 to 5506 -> 2.5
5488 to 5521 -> 1.5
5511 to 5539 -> 2.2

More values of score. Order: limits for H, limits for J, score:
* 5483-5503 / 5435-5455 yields 0.017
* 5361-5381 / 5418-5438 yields -0.031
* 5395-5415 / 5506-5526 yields -0.031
